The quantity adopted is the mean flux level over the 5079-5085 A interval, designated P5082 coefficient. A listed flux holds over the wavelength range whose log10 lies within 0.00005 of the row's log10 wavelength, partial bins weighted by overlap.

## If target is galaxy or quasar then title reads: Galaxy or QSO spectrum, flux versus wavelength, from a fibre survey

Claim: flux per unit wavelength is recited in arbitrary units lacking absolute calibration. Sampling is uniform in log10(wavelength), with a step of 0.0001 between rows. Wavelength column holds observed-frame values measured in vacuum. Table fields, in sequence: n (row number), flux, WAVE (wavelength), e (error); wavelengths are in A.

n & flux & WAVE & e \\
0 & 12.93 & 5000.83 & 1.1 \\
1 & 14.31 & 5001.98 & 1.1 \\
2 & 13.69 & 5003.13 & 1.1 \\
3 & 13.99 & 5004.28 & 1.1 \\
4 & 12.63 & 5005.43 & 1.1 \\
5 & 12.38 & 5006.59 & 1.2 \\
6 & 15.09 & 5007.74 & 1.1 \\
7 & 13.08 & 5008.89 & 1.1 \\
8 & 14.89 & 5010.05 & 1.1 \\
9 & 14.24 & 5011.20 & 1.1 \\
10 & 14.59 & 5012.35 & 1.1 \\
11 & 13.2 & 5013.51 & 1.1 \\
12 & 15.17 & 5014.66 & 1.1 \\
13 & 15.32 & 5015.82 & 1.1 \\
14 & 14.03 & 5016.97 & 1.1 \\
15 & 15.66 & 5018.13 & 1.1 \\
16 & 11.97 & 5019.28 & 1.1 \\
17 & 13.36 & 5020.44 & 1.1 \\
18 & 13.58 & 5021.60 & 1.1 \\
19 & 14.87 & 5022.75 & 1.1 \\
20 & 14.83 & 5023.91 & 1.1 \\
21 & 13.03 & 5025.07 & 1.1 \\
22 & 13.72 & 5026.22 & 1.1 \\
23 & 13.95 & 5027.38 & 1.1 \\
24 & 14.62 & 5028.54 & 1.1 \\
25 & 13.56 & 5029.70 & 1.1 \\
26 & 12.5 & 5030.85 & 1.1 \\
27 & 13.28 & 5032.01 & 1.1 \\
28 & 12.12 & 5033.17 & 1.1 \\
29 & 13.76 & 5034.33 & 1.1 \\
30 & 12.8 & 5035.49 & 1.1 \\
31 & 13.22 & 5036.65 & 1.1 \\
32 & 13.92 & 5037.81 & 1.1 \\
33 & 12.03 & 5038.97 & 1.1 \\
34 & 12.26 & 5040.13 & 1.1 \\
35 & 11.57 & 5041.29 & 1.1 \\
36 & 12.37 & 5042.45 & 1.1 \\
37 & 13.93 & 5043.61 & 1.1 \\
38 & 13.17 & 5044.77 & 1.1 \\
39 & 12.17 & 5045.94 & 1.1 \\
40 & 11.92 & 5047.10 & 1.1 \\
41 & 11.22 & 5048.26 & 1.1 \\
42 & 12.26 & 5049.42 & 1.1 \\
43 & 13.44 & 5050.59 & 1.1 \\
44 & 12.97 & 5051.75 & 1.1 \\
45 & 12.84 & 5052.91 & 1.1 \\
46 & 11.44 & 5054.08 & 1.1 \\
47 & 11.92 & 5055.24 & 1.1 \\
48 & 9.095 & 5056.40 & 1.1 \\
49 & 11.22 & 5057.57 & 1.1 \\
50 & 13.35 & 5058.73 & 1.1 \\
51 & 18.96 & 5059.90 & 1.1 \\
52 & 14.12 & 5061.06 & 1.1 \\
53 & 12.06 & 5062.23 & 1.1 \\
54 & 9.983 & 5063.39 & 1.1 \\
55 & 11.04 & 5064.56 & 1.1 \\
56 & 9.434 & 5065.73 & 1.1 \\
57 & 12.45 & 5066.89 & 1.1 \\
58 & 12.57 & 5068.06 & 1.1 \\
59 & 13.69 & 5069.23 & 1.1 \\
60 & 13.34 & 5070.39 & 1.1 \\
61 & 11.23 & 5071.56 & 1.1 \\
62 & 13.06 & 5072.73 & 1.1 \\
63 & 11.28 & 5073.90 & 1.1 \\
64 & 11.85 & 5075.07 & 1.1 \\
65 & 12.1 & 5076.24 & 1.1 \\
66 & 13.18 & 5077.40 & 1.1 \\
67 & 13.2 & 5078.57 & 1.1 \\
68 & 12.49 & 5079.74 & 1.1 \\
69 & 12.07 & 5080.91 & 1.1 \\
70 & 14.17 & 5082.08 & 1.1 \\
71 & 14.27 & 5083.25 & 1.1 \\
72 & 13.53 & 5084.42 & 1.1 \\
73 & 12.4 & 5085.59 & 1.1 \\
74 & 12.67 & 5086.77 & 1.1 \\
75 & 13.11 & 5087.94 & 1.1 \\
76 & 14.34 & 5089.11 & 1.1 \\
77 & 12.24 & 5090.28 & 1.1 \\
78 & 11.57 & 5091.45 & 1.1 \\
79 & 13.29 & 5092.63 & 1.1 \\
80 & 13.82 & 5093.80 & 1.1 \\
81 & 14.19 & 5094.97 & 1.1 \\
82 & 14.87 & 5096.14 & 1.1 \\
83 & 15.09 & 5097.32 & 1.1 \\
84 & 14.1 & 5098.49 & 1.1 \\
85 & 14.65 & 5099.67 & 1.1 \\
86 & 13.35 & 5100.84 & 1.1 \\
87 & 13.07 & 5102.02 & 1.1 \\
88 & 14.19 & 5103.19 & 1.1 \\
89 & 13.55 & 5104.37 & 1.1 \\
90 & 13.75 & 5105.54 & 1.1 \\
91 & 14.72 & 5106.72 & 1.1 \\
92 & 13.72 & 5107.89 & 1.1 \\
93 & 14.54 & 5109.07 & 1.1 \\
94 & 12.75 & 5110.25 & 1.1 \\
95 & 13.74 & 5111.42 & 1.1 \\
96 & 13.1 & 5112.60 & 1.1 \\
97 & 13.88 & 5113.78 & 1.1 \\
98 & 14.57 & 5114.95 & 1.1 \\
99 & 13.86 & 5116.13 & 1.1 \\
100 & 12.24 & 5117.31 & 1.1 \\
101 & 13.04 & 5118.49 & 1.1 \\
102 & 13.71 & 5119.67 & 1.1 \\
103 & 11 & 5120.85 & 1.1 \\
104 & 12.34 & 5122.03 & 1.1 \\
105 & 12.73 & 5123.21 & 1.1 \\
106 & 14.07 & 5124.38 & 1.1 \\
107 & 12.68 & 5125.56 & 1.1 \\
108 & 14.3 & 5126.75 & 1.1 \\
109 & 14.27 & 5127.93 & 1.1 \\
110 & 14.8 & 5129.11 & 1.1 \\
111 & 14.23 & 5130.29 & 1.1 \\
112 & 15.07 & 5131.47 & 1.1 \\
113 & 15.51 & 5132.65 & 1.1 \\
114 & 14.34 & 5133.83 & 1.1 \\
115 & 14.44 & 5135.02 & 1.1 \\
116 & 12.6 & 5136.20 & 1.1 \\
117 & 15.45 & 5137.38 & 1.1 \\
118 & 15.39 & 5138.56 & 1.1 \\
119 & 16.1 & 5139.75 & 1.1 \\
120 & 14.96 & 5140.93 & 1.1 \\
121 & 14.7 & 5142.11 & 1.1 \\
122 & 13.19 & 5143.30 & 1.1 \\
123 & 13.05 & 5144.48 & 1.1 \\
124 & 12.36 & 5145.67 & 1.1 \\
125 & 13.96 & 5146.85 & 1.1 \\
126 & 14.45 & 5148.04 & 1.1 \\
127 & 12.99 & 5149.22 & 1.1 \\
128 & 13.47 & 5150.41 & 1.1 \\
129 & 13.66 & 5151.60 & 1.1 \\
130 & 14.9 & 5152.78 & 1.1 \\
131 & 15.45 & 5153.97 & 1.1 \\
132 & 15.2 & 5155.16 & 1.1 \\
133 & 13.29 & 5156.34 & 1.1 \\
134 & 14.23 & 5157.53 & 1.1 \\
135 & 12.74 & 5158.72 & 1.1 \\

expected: 13.3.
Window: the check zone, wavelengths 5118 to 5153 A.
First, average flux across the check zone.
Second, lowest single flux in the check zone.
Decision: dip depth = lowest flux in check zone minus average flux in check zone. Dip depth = -2.9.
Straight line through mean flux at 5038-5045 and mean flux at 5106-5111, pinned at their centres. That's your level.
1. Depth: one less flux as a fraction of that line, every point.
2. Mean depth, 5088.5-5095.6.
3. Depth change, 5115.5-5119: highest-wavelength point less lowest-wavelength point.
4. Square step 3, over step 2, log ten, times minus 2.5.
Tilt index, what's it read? 2.1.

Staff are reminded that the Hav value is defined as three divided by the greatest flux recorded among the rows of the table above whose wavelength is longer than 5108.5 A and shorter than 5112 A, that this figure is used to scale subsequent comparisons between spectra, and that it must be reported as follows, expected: 0.206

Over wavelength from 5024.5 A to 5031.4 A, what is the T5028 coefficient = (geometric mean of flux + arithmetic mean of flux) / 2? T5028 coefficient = 13.6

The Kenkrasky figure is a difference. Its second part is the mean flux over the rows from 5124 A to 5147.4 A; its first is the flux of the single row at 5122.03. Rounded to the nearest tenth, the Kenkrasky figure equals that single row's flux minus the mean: -1.9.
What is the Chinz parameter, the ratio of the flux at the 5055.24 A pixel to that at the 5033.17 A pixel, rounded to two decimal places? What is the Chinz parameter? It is 0.98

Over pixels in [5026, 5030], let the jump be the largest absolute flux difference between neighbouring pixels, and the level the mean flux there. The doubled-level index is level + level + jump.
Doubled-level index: 29.0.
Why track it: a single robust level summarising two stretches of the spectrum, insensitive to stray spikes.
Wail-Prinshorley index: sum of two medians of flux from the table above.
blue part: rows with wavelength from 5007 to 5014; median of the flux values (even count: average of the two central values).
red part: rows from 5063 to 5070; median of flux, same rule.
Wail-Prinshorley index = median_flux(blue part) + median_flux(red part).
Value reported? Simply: 26.2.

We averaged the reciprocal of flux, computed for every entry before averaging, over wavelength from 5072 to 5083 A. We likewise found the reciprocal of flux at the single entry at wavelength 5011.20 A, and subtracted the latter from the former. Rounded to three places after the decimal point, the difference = 0.009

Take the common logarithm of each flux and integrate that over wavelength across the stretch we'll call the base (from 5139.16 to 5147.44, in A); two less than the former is 7.50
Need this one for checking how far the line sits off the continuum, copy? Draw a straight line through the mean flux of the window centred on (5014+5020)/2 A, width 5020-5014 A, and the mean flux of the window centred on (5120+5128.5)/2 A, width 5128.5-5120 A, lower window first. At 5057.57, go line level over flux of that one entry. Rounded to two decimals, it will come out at 1.24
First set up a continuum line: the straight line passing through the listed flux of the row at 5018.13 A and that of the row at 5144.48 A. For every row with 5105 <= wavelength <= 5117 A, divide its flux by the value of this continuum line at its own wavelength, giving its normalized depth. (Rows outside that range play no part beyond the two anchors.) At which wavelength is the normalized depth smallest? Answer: 5110.25 A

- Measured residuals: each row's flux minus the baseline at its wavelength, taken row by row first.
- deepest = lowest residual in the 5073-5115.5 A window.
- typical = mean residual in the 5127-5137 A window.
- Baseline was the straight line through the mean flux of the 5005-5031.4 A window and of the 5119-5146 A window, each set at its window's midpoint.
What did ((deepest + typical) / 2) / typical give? -2.5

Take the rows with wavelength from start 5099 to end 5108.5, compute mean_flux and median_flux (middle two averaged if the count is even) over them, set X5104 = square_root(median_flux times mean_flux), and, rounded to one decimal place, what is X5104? 13.8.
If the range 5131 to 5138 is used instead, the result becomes 14.7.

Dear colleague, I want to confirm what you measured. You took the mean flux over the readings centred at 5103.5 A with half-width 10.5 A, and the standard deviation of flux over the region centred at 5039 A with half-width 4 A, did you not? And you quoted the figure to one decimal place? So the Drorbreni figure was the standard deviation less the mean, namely -13.2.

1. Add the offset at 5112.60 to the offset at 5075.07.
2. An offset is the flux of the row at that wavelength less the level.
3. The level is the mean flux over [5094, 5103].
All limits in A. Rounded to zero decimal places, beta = -3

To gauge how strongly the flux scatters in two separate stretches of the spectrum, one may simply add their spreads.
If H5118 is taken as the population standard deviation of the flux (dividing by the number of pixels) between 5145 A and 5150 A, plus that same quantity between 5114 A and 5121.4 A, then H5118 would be 2.0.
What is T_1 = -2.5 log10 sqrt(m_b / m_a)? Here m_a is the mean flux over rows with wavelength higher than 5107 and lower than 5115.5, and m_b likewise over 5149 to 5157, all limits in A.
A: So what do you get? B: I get -0.015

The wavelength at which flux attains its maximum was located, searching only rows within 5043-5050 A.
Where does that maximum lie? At 5043.61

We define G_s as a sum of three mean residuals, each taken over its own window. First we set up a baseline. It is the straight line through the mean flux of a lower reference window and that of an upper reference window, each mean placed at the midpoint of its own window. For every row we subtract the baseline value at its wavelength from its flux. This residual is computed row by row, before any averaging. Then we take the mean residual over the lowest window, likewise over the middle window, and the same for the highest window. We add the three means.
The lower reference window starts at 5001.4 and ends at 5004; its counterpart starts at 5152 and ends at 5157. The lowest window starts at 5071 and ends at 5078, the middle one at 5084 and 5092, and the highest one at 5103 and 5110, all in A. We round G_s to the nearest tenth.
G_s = -4.2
